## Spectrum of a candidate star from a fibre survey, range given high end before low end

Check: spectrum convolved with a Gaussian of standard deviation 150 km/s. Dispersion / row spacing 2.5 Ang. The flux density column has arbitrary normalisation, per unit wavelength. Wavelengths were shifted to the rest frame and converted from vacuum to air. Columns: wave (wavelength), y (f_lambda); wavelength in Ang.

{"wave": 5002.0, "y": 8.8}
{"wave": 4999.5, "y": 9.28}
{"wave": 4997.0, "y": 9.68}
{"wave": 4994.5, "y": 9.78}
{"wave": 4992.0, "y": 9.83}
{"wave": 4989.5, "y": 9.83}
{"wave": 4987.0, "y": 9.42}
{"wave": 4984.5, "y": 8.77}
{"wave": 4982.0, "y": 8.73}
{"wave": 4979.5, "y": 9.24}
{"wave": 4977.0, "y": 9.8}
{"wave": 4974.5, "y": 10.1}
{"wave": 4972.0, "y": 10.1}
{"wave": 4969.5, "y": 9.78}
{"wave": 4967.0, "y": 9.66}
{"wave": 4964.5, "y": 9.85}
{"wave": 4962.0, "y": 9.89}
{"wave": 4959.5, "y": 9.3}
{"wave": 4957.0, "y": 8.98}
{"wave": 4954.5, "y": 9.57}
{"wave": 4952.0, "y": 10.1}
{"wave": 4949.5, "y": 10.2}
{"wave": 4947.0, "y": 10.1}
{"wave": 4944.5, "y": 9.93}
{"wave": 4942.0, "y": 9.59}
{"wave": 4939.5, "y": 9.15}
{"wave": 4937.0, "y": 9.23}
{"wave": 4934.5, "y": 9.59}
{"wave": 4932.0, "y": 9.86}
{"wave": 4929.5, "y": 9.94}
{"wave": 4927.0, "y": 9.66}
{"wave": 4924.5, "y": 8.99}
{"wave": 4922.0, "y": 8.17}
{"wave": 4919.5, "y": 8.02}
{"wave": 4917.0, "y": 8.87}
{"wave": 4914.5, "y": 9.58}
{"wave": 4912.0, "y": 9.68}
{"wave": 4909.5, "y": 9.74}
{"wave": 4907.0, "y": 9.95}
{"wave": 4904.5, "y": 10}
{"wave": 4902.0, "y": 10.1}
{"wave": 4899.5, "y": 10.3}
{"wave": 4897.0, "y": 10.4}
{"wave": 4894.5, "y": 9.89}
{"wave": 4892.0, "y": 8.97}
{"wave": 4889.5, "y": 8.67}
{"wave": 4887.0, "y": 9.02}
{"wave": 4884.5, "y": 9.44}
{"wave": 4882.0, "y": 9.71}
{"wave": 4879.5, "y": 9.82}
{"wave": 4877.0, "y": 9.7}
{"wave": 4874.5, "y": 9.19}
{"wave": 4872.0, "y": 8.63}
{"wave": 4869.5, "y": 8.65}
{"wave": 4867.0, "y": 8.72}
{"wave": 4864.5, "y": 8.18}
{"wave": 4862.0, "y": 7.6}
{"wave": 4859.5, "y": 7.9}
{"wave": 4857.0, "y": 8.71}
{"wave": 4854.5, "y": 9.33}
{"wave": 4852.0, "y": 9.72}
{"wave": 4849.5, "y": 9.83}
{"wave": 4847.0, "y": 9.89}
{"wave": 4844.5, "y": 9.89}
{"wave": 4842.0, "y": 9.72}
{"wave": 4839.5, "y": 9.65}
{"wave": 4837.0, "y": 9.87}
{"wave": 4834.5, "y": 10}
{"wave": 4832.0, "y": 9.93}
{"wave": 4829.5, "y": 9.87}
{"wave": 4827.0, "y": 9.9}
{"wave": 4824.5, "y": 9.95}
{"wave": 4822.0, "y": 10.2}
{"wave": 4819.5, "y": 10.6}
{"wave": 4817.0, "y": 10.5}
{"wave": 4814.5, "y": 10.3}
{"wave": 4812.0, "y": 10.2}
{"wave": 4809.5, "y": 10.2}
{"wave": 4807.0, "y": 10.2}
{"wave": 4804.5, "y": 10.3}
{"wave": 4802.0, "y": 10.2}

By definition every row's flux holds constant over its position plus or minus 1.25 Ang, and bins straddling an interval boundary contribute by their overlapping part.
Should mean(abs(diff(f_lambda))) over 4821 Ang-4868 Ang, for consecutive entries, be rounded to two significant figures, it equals 0.25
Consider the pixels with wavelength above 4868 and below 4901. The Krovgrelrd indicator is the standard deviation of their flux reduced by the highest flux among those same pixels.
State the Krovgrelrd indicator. -9.8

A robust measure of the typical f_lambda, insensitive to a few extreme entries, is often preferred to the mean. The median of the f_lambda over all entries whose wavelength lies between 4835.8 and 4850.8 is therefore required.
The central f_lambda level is 9.85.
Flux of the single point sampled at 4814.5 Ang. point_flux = 10.3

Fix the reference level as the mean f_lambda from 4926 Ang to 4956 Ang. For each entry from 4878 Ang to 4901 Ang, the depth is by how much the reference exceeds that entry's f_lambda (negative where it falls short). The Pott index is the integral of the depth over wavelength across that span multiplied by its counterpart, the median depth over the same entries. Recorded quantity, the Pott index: 0.1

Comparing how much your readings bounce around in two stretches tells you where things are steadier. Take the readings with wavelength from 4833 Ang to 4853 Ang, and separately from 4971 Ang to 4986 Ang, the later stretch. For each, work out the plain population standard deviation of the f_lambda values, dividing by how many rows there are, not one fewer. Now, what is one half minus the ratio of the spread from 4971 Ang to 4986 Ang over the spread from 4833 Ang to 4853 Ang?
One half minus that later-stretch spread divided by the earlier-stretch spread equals -4.8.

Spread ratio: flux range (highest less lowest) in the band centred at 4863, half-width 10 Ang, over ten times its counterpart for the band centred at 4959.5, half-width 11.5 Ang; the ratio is 0.14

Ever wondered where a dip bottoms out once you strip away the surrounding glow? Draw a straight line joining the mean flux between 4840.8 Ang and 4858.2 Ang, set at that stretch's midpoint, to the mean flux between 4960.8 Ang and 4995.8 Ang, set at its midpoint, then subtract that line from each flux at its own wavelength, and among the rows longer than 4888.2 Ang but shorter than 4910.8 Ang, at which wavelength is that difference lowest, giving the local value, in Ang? 4889.5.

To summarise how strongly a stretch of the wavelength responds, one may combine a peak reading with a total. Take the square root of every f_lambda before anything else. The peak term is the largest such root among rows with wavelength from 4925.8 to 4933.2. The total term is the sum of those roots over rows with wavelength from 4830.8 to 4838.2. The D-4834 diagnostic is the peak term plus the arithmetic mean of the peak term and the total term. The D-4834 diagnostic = 9.46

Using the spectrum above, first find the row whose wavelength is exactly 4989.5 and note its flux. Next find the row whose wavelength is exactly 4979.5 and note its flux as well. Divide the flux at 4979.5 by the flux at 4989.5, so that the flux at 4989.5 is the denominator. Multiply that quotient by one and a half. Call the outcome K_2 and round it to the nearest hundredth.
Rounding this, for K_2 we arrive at 1.41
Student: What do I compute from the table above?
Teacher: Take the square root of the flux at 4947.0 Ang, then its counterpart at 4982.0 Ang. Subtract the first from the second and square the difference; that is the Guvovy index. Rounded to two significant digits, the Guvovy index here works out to 0.050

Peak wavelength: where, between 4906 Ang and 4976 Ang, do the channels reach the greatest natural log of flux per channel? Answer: 4949.5 Ang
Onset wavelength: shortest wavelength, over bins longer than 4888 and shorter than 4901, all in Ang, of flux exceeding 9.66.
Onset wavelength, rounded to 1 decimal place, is 4894.5 Ang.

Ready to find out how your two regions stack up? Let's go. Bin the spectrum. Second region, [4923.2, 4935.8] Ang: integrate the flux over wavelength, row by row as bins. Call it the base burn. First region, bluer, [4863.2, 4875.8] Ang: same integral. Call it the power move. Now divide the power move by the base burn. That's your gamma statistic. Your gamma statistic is 0.90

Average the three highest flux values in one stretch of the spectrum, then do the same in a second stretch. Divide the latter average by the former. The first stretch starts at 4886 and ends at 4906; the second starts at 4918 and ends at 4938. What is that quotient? 0.96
